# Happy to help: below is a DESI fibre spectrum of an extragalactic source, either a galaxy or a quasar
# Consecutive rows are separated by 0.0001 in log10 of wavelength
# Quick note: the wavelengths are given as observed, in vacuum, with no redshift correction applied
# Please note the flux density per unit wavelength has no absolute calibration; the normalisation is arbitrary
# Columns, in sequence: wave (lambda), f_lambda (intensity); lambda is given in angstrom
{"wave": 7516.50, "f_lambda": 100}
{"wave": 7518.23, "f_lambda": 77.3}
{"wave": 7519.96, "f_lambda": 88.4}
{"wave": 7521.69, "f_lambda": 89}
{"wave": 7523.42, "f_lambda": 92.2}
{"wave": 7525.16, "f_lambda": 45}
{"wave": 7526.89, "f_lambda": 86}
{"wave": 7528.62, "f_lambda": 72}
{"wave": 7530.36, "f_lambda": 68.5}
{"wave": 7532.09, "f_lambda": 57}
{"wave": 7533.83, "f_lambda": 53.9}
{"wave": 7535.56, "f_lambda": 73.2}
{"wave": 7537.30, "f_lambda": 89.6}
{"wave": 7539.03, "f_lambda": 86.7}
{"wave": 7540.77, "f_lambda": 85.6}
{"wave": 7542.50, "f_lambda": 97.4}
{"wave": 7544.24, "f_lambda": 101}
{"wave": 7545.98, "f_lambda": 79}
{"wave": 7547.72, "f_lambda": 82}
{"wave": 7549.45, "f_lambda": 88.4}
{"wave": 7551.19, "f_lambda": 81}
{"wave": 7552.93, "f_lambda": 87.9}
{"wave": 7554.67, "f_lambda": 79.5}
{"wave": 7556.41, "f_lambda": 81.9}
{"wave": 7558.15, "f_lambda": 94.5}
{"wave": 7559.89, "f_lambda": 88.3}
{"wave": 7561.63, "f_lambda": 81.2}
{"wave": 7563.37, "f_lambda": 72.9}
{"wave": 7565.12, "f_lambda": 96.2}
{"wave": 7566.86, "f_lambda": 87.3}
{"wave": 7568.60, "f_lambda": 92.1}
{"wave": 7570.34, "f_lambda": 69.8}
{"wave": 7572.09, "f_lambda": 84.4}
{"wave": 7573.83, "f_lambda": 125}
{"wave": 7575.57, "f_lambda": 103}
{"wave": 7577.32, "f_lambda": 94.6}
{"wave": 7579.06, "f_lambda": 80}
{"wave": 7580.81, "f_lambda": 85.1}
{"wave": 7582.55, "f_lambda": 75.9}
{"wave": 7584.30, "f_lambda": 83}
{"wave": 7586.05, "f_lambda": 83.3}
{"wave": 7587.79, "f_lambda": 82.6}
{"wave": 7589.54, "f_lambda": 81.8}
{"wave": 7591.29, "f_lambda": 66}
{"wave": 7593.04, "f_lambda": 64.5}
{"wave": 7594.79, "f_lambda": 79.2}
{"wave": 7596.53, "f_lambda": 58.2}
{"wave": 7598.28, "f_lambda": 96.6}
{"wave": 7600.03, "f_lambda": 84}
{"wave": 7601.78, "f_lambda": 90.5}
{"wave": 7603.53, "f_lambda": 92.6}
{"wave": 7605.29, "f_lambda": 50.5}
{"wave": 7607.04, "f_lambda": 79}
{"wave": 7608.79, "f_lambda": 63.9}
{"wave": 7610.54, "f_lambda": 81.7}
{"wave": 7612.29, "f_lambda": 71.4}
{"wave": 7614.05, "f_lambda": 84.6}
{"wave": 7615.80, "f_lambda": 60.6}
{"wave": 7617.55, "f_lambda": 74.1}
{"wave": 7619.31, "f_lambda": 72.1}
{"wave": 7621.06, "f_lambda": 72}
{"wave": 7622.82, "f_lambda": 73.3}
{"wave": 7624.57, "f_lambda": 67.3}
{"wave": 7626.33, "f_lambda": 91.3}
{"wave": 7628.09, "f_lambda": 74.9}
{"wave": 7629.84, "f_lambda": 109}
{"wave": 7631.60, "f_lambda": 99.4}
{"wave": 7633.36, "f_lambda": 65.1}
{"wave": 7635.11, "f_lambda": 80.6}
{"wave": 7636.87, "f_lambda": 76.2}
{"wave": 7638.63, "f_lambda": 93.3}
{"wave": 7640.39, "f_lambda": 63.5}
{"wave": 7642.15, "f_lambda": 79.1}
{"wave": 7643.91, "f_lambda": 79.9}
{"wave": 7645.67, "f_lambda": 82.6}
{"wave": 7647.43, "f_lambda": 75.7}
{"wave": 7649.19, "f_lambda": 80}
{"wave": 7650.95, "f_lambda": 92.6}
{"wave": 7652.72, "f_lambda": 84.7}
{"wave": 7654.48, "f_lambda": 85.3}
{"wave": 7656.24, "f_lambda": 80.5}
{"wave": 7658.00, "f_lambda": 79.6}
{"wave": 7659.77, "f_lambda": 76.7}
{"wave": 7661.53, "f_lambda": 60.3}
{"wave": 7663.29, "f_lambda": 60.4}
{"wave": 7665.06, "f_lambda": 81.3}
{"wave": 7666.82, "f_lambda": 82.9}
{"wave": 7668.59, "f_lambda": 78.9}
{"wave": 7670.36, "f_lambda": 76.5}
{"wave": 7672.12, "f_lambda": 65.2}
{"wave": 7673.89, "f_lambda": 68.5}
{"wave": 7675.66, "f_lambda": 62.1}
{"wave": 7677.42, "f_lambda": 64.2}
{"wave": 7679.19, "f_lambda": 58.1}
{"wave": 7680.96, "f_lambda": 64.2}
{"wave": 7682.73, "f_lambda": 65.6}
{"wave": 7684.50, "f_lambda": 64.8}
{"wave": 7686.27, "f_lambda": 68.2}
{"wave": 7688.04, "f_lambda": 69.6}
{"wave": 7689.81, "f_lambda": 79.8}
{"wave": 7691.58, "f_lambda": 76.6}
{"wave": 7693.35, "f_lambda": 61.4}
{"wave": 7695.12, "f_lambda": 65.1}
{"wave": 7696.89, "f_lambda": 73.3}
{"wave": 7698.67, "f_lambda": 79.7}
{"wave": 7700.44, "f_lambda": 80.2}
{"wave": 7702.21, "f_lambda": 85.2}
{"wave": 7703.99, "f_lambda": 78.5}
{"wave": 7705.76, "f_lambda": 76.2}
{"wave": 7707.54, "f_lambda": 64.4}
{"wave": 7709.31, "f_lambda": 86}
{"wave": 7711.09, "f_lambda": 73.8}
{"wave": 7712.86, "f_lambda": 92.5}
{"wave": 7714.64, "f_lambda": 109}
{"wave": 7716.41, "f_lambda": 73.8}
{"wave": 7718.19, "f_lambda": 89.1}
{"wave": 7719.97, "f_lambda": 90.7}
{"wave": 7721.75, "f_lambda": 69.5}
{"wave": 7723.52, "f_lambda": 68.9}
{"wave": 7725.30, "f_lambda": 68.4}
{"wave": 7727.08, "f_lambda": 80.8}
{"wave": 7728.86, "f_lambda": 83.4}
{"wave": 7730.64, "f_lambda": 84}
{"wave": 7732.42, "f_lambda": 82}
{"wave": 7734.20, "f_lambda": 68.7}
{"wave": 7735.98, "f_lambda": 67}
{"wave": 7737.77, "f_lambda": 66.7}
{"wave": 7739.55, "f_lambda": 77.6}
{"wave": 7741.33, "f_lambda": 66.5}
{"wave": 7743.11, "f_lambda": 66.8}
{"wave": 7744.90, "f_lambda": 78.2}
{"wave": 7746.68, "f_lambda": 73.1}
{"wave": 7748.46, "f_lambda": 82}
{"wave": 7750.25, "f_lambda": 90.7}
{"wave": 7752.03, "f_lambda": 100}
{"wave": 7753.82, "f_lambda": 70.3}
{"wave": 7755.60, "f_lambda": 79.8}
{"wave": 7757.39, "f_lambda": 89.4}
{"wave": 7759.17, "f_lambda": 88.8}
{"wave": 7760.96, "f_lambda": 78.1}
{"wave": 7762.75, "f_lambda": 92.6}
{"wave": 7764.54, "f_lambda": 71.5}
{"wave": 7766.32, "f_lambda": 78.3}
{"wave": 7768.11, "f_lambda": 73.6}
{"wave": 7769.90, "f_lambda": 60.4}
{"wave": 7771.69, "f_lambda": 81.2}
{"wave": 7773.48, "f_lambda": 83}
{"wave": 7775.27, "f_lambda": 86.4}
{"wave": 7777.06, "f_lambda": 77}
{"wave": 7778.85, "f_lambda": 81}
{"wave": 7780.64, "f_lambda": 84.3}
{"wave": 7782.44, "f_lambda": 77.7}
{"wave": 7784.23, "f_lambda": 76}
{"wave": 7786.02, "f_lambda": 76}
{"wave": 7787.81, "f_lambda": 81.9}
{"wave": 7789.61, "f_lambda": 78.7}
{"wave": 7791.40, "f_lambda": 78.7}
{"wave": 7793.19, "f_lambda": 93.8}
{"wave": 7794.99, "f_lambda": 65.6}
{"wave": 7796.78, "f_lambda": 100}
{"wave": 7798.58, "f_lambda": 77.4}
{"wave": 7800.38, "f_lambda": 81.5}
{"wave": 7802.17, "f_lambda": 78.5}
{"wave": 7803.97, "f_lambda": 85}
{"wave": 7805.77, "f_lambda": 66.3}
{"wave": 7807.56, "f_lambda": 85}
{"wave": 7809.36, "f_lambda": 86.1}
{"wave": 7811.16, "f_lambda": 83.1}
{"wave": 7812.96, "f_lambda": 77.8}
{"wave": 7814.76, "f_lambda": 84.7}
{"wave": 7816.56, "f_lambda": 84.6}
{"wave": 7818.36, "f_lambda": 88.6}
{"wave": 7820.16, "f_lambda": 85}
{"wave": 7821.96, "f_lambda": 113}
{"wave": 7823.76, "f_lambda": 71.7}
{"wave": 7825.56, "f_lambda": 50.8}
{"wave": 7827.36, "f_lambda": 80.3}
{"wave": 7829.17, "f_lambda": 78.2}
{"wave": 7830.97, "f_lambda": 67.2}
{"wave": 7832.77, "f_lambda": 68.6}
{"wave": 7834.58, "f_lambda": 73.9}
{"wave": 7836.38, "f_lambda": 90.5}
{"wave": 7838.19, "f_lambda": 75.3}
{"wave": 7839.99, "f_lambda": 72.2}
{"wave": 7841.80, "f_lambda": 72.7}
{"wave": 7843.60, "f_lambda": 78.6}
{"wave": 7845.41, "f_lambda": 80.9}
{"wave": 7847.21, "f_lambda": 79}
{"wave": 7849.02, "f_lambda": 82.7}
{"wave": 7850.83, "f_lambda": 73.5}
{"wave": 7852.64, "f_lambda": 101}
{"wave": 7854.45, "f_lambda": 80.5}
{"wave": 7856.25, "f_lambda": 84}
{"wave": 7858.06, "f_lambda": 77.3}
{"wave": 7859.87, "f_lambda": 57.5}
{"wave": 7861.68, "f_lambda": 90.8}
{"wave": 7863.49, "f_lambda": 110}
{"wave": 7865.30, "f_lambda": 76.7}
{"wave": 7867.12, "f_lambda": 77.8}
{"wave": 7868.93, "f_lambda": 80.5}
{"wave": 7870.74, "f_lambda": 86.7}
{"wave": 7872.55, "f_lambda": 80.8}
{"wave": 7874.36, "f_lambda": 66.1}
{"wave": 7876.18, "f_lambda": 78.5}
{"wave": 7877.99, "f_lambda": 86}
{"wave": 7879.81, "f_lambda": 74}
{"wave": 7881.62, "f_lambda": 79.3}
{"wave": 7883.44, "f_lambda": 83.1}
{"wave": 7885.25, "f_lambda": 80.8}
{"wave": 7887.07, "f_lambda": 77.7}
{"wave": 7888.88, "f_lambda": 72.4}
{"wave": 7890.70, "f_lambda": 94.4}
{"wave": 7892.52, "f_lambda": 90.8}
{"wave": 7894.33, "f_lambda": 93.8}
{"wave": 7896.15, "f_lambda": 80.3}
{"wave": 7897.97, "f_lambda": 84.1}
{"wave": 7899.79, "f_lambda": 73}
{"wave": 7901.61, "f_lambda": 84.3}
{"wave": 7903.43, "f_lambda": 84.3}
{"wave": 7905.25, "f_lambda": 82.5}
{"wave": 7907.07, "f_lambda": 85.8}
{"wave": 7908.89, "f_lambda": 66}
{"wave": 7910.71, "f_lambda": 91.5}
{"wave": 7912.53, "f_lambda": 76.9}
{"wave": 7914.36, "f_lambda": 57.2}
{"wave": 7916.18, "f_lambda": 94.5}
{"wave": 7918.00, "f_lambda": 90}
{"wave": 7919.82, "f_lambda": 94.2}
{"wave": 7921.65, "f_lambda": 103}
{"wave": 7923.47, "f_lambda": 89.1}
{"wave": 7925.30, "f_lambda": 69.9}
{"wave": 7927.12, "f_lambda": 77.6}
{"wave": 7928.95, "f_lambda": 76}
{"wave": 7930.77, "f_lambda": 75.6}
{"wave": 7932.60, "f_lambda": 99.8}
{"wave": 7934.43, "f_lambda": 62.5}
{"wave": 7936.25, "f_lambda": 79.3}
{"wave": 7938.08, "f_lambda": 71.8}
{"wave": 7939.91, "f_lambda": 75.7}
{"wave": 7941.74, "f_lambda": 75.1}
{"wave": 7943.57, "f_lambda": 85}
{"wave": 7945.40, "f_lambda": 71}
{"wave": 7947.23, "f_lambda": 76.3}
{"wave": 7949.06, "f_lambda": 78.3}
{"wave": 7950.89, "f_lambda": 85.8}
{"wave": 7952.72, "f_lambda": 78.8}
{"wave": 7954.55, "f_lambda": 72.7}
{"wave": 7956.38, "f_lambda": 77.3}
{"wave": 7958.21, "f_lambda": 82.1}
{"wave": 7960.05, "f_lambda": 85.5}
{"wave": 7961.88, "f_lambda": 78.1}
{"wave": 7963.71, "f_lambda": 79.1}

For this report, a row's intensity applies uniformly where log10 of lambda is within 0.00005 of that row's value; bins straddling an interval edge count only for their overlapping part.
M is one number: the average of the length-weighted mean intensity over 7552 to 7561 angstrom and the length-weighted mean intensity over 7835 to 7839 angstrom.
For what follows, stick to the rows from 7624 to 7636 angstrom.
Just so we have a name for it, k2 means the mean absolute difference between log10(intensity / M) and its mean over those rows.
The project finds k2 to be 0.070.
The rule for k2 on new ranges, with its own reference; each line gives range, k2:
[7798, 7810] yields 0.028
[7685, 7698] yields 0.031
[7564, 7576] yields 0.055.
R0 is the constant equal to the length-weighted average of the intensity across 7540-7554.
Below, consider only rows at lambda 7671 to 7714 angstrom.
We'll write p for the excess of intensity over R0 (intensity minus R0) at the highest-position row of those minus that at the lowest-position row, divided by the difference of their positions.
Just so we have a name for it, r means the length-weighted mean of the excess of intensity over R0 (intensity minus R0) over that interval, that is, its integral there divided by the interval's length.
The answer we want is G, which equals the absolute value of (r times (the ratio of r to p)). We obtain 366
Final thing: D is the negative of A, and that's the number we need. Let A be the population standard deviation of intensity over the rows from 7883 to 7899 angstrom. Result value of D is -7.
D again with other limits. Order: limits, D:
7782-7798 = -10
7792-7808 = -11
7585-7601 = -11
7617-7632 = -14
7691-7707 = -7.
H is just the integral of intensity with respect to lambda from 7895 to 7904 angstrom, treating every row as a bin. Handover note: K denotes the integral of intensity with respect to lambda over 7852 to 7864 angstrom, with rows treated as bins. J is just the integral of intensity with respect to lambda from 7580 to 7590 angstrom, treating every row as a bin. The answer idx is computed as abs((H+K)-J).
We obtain 930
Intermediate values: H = 732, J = 820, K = 1017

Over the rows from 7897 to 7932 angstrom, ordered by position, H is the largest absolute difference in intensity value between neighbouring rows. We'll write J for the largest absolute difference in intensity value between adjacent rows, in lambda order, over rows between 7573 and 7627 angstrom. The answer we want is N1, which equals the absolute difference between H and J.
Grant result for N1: 5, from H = 37.3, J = 42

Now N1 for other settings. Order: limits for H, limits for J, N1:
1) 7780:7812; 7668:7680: 23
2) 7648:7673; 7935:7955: 7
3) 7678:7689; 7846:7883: 27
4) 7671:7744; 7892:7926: 2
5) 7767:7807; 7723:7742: 21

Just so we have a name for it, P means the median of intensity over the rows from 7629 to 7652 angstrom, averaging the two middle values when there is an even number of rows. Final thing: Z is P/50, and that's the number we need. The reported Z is 1.60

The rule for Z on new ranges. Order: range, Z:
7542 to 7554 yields 1.76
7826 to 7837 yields 1.52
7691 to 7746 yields 1.53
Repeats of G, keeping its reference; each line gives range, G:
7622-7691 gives 1432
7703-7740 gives 3242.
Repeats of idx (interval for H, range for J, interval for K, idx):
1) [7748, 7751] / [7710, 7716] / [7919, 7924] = 198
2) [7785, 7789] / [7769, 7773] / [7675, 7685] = 659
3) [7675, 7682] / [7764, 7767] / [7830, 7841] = 1031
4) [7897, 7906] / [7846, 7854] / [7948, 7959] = 935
